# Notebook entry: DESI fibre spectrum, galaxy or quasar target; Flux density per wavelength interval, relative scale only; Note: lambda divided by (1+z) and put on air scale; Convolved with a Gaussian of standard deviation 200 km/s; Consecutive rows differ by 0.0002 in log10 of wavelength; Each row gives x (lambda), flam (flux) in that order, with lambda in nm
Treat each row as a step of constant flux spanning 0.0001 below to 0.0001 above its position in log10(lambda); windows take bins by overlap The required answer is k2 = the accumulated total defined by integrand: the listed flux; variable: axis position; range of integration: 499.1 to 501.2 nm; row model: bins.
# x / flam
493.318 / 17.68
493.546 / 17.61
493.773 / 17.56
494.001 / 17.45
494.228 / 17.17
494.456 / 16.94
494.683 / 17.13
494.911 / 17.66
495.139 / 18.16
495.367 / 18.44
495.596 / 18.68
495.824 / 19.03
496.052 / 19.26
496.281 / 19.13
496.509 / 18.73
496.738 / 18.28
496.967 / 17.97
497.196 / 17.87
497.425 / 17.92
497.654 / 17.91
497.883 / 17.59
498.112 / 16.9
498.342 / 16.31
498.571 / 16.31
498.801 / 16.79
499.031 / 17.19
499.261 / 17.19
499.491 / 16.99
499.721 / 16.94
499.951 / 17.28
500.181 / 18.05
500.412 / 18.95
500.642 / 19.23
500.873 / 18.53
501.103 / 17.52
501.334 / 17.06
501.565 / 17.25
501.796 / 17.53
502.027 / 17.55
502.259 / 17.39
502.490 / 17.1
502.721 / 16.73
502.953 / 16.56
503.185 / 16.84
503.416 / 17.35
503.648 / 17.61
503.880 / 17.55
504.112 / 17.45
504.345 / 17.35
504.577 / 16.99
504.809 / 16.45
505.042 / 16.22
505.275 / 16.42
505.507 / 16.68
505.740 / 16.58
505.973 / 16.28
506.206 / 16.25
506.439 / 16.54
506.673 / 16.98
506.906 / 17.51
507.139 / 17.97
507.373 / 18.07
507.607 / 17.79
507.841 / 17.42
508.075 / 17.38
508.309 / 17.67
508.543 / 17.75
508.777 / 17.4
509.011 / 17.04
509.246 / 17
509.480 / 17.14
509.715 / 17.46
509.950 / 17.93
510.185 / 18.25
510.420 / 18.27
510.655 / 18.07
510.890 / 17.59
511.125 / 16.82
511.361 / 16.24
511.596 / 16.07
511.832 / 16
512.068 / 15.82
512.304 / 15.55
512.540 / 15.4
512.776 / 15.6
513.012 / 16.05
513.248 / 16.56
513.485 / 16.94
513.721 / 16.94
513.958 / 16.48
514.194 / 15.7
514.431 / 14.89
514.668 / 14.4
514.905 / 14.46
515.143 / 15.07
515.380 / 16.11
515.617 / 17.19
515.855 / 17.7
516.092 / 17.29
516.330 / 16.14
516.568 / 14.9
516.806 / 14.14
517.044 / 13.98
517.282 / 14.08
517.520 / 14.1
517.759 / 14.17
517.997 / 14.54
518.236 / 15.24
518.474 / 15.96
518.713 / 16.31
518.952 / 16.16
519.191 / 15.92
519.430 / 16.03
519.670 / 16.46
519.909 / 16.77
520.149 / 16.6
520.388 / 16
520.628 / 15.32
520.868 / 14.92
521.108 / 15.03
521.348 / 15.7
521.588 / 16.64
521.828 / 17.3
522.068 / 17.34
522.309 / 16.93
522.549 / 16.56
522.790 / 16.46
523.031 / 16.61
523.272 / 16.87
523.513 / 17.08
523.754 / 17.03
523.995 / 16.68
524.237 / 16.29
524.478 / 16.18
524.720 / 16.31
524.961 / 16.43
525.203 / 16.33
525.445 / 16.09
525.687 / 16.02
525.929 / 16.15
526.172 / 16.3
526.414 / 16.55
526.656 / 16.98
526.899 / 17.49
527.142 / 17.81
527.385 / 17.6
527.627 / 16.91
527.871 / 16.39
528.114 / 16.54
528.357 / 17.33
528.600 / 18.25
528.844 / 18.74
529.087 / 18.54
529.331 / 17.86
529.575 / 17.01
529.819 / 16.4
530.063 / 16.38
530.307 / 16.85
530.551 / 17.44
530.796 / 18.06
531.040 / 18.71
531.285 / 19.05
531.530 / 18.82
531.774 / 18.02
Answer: 37.5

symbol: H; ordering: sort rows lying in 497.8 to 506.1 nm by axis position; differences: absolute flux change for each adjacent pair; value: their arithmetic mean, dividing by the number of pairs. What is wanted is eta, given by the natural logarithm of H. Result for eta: -1.10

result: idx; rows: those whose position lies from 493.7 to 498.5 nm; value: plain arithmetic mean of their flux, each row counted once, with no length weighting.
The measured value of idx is 17.9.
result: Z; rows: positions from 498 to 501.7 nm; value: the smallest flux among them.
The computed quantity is 16.31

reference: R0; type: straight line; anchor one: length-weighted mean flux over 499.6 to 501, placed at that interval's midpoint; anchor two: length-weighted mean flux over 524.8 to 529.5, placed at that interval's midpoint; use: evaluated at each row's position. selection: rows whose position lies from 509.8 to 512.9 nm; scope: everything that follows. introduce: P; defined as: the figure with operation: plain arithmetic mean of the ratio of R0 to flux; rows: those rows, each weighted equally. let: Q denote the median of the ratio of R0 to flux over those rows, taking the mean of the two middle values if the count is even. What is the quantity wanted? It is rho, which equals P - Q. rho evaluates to -0.028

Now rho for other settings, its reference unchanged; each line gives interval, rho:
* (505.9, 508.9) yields 0.010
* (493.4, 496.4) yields -0.019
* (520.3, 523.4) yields 0.022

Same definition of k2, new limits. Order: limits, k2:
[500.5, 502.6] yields 37.2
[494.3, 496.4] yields 38.3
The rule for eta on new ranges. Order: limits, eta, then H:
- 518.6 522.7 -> -0.93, 0.39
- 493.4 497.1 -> -1.25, 0.29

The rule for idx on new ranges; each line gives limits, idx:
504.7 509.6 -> 17.1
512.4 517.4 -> 15.7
